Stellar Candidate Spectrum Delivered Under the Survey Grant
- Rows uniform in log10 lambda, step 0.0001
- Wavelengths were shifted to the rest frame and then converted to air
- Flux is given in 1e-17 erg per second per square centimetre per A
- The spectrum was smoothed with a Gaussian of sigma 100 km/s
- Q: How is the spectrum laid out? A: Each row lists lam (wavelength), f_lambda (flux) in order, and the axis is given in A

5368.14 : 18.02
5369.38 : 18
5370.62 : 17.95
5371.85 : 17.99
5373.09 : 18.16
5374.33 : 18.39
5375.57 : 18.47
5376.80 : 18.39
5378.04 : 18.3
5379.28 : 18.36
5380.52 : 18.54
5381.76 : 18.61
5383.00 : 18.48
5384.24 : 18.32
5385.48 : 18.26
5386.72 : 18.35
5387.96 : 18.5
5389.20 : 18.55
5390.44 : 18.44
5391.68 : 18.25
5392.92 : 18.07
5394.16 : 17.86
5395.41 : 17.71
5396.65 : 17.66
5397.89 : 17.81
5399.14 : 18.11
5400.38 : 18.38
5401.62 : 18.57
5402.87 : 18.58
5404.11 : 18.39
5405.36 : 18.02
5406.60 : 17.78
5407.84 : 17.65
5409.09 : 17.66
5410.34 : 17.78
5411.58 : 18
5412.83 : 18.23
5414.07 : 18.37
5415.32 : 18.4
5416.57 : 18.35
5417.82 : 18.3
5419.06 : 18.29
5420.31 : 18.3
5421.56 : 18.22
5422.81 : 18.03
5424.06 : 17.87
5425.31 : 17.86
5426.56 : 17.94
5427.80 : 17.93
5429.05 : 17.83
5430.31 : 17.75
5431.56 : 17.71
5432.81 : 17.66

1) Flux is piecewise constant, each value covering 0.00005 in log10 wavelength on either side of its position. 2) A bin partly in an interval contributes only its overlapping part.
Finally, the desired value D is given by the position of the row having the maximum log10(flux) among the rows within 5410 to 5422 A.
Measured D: 5415.32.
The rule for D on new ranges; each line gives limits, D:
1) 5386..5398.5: 5389.20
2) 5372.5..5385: 5381.76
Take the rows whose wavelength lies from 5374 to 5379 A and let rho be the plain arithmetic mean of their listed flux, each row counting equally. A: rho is 18.4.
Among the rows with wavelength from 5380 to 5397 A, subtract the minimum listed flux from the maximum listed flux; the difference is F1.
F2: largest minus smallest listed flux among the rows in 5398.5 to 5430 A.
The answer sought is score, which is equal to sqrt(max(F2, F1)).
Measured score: 0.975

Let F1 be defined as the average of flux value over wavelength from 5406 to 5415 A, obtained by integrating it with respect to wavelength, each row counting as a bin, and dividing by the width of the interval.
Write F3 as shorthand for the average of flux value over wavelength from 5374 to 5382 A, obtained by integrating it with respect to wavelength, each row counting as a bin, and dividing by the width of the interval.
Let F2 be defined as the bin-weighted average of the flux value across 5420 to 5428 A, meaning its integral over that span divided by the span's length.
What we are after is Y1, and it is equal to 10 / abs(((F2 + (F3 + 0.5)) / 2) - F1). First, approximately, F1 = 17.9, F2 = 18.02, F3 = 18.4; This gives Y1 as 19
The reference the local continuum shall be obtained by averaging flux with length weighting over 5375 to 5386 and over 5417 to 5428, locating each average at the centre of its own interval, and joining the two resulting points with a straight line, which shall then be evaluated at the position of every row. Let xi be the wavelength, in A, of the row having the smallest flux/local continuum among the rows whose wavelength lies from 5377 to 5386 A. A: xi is 5378.04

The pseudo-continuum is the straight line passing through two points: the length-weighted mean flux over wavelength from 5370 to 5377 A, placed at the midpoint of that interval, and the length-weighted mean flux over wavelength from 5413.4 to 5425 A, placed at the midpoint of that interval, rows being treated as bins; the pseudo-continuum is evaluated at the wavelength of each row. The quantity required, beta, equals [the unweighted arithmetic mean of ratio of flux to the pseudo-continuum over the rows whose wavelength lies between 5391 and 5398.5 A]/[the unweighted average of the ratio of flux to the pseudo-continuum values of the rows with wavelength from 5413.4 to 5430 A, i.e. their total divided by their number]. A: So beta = 0.99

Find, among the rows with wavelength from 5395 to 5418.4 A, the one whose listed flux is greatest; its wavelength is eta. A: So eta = 5402.87 A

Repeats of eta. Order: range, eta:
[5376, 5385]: 5381.76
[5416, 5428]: 5416.57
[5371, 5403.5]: 5381.76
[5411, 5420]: 5415.32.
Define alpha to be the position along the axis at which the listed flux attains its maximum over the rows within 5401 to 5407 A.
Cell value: 5402.87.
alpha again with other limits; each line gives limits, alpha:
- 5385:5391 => 5389.20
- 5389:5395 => 5389.20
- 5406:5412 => 5411.58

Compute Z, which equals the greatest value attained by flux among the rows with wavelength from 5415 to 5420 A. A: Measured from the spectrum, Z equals 18.4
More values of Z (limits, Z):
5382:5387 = 18.48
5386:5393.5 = 18.55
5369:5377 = 18.47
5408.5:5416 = 18.4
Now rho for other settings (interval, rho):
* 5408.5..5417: 18.1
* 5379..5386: 18.4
